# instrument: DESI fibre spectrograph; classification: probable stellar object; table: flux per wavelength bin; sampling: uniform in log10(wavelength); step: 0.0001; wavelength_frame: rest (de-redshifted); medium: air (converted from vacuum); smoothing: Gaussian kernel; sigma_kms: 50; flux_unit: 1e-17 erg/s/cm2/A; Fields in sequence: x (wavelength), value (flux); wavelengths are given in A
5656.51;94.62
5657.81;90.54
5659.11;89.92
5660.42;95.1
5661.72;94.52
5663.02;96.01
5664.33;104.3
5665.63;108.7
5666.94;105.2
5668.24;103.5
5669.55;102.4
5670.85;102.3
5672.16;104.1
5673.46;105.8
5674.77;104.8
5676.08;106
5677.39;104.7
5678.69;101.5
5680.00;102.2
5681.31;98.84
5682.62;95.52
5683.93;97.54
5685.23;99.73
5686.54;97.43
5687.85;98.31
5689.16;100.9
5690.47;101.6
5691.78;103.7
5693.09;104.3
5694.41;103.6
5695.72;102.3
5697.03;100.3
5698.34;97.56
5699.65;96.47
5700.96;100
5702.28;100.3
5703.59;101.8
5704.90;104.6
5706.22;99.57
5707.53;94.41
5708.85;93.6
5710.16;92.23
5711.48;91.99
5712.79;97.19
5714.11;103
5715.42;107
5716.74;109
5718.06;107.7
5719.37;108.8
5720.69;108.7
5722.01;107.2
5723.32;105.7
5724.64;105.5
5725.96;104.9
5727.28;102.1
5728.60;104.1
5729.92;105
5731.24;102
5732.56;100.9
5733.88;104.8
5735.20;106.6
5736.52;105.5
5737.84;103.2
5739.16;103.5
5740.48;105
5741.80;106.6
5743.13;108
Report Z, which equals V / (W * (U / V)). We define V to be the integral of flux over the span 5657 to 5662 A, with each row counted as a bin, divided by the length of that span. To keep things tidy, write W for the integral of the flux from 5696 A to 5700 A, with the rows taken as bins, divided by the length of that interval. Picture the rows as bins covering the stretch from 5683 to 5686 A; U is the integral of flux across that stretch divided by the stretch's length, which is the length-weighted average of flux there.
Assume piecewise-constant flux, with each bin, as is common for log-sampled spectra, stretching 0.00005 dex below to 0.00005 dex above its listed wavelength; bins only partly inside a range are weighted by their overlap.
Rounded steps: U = 99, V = 92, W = 99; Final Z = 0.88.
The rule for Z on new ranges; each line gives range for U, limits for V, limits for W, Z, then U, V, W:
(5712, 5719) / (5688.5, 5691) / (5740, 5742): 0.92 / 105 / 101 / 106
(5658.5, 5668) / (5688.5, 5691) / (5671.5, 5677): 0.98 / 99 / 101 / 105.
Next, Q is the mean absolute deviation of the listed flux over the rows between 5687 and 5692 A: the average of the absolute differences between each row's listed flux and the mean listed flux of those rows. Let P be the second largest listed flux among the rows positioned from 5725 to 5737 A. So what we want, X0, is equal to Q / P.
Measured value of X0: 0.0144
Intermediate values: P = 105.5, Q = 1.5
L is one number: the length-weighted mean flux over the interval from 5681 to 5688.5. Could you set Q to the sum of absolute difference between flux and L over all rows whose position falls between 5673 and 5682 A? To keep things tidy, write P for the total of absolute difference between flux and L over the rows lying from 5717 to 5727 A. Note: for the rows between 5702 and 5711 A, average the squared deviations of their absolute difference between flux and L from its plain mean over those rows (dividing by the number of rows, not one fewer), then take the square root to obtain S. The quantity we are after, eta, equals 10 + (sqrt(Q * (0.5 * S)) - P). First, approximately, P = 63.1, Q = 38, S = 1.6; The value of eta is -47.5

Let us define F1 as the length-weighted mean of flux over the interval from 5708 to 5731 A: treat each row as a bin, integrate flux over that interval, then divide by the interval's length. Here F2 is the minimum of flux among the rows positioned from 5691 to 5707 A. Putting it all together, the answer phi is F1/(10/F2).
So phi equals 994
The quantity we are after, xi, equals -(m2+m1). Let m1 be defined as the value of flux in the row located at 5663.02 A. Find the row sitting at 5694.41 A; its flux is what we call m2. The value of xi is -200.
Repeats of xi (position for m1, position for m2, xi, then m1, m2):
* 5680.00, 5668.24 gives -206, 102.2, 103.5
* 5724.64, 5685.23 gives -205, 105.5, 99.73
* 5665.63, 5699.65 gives -205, 108.7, 96.47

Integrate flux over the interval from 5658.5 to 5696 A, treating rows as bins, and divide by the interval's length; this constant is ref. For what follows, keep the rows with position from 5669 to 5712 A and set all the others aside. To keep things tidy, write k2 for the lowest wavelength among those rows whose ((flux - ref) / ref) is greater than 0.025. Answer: 5672.16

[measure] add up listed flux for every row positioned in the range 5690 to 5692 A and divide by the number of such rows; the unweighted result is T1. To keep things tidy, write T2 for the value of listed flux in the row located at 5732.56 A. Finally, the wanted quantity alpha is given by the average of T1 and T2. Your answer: 102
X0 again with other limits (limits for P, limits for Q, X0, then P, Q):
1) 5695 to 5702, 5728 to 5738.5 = 0.0148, 100.3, 1.5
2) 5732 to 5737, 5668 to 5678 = 0.0107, 105.5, 1.1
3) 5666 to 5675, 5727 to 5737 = 0.0157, 105.2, 1.7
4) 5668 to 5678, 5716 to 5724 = 0.0093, 105.8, 1.0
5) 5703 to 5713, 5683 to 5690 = 0.0120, 101.8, 1.2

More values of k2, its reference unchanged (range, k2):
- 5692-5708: 5693.09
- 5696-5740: 5704.90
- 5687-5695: 5693.09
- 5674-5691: 5674.77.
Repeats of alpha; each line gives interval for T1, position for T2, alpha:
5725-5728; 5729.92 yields 104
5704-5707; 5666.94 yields 104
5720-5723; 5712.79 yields 103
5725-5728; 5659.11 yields 97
